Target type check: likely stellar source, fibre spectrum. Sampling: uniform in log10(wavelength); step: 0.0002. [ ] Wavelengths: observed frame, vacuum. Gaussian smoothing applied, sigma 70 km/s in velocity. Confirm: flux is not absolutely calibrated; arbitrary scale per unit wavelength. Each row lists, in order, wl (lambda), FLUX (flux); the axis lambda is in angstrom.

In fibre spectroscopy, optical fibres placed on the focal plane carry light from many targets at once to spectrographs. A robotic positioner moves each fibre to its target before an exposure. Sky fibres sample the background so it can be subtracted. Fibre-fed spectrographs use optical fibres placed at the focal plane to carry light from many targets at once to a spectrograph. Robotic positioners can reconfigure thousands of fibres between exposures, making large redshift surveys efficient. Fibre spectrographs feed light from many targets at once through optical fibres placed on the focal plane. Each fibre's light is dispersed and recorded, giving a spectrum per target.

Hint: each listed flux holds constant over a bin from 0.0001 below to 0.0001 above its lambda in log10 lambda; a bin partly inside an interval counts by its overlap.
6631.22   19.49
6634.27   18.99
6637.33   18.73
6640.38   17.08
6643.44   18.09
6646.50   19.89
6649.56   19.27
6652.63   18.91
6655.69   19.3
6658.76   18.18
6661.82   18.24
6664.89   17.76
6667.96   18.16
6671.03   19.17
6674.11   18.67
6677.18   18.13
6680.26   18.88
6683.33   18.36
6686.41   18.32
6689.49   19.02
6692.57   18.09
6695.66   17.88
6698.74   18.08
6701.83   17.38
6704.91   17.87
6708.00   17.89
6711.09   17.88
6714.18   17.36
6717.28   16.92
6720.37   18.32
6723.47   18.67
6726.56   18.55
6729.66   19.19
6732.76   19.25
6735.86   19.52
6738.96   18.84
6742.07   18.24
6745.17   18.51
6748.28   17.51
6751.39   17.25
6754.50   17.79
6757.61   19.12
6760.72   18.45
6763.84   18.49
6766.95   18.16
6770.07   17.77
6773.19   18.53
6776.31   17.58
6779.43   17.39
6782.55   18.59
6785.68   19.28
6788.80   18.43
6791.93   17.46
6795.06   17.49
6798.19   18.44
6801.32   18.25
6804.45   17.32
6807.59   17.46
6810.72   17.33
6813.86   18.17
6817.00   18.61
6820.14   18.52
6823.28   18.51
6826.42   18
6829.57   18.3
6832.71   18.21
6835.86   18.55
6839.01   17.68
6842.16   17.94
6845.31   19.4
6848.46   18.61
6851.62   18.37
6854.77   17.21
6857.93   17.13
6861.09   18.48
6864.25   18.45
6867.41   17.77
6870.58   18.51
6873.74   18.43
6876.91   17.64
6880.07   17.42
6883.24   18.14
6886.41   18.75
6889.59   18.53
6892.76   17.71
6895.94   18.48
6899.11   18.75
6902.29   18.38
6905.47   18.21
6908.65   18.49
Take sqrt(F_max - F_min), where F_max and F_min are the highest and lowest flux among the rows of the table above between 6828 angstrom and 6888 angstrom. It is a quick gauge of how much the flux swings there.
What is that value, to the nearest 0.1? 1.5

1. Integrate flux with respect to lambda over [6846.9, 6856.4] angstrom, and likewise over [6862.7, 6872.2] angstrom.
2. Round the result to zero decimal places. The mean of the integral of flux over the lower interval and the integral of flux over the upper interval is 172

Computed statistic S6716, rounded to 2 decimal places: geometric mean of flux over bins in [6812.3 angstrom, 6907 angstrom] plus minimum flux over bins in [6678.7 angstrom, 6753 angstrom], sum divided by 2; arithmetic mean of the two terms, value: 17.57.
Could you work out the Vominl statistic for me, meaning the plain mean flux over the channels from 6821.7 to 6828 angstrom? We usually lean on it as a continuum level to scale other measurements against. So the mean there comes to 18.3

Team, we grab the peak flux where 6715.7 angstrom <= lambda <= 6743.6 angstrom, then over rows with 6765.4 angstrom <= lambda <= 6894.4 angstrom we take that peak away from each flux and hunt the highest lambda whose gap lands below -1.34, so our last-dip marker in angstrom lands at 6892.76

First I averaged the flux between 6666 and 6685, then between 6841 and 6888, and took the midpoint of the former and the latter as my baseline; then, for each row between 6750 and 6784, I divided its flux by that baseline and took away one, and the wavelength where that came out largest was 6757.61 angstrom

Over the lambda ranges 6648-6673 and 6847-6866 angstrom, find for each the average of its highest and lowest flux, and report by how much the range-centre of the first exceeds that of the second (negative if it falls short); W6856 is 0.66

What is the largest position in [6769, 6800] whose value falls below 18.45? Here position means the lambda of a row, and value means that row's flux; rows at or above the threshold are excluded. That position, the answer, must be 6798.19 angstrom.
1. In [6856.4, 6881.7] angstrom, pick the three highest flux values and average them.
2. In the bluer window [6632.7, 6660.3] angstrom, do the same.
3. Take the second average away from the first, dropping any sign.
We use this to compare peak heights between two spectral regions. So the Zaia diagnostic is 1.01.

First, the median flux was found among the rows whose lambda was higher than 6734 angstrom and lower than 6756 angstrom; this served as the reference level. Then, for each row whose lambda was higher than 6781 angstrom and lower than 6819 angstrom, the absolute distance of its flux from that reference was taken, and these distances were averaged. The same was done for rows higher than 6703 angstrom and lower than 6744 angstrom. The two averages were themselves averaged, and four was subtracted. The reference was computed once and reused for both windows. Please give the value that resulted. -3.43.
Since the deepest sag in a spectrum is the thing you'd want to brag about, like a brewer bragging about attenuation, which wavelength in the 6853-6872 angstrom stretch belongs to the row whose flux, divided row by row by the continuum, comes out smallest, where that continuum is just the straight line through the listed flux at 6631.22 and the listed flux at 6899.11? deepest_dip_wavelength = 6857.93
